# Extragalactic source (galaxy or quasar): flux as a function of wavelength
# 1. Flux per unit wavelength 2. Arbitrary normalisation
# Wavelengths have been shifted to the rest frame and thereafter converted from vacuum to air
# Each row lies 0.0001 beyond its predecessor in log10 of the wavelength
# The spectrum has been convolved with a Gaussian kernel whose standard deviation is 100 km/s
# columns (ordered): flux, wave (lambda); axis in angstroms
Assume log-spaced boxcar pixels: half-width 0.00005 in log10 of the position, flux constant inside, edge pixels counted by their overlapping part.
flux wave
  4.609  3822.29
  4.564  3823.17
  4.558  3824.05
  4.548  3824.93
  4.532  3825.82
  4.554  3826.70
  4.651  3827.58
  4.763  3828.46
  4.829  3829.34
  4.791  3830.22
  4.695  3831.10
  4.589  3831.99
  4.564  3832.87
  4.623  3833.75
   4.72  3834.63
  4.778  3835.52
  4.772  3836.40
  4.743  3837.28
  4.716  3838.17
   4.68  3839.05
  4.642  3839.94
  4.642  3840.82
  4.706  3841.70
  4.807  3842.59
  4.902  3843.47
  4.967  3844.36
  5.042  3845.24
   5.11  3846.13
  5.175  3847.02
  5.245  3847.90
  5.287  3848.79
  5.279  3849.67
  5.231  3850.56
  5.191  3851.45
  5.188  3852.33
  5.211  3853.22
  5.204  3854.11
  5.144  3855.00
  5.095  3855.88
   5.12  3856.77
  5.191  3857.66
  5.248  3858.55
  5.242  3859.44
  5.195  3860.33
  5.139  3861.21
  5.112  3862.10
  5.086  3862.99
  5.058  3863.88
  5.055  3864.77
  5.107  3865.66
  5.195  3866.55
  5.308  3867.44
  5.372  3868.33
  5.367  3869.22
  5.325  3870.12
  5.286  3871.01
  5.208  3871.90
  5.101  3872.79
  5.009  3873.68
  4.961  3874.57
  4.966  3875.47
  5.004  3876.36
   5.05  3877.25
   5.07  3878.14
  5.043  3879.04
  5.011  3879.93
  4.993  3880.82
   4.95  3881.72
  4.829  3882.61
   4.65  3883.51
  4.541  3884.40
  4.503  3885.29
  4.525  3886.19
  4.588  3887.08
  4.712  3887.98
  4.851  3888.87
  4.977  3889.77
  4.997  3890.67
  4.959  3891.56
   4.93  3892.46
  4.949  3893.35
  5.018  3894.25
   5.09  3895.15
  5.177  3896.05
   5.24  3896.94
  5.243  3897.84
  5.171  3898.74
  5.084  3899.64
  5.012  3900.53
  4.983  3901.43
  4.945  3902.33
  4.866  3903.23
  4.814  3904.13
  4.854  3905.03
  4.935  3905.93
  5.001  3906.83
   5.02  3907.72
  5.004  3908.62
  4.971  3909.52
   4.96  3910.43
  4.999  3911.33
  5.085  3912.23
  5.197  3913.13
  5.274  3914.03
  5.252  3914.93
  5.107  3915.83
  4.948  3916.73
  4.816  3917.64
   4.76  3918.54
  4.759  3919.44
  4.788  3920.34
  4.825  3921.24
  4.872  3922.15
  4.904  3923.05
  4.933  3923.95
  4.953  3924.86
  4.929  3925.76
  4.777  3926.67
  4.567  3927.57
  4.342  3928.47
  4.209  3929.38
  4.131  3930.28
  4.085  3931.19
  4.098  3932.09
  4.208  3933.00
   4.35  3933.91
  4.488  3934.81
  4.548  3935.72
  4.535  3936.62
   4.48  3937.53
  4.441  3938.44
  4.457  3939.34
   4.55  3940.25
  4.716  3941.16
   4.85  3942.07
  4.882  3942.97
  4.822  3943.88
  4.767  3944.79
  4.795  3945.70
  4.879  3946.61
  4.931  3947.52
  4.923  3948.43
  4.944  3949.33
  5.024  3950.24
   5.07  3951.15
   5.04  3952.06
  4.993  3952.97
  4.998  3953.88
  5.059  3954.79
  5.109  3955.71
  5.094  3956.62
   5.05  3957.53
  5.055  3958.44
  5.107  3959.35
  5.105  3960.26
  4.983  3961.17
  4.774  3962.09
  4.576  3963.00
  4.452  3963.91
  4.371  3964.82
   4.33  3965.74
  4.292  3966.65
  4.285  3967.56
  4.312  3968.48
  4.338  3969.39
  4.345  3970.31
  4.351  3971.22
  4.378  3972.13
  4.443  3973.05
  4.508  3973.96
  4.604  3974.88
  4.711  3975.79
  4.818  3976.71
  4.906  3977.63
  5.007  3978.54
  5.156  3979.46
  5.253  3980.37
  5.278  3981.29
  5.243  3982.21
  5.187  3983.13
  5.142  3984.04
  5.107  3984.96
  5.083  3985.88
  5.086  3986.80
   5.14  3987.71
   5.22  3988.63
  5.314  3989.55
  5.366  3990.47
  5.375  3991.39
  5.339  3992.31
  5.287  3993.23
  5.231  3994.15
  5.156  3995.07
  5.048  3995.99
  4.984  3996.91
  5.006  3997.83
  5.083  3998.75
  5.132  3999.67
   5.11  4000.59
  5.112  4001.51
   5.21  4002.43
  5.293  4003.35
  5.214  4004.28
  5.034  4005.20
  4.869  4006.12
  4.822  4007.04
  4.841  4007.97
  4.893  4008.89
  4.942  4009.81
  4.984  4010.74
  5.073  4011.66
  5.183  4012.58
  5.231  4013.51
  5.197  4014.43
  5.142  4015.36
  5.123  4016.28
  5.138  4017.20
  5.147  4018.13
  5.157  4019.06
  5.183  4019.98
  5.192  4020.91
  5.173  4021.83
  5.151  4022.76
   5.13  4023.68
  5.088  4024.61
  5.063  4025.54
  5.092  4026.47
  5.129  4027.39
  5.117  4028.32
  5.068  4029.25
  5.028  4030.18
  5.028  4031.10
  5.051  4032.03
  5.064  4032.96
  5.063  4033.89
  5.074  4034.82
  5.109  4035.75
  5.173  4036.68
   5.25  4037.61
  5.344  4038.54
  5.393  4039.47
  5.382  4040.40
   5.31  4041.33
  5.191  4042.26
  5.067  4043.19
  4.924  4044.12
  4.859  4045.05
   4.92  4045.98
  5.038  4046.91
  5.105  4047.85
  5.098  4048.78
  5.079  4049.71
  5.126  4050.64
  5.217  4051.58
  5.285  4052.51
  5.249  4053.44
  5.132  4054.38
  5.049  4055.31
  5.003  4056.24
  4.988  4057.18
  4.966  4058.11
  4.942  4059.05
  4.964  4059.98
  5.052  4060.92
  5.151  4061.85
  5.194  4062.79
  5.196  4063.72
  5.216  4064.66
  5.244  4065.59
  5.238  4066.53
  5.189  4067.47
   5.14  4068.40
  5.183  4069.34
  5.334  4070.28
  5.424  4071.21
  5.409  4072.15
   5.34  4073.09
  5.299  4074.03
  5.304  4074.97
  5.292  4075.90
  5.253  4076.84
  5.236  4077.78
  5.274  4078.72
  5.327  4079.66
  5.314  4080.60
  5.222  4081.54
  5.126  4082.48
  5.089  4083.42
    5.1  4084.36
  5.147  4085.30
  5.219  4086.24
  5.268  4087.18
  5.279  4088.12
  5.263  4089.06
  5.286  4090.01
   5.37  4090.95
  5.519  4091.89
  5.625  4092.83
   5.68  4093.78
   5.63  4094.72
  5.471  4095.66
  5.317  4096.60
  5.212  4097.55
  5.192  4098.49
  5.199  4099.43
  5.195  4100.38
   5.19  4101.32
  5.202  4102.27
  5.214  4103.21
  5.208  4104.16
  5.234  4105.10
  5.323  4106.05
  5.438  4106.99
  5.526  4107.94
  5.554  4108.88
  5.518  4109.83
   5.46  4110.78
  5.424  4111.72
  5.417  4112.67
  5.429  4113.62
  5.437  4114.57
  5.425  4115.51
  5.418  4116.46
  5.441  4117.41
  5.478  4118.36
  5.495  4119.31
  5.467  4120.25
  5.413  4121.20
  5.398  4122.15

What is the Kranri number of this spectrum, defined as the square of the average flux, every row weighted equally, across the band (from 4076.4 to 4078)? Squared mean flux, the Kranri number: 27.5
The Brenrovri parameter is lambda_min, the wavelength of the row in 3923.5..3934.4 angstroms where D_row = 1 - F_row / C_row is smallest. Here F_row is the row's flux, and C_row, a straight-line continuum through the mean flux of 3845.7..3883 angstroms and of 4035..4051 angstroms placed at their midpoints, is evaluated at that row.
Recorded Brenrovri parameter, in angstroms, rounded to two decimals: 3924.86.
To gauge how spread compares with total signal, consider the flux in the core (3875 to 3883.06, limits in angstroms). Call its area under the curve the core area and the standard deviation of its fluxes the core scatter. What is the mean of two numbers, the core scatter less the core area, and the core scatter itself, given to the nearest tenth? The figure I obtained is -20.0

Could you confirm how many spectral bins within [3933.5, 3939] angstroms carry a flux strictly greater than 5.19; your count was 0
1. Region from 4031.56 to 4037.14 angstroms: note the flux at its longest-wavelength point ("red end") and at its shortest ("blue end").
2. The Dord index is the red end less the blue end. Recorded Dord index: 0.12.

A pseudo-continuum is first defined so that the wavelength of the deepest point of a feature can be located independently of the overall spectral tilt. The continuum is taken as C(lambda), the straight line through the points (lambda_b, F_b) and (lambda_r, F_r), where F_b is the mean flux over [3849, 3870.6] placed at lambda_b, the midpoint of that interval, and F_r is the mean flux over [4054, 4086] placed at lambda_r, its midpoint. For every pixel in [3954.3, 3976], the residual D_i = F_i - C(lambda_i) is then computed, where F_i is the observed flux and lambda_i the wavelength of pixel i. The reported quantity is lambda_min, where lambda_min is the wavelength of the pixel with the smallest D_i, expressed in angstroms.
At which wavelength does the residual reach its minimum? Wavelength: 3967.56 angstroms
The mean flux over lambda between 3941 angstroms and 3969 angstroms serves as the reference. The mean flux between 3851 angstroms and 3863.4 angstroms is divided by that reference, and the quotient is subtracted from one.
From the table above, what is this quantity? -0.071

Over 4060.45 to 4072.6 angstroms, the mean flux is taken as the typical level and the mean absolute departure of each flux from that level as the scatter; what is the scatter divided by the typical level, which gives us 0.015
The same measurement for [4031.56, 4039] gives 0.017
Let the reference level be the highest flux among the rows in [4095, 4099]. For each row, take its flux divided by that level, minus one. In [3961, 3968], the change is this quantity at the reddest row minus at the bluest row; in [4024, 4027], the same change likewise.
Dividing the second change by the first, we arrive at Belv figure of 0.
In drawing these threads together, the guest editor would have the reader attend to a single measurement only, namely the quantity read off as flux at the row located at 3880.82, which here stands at 4.993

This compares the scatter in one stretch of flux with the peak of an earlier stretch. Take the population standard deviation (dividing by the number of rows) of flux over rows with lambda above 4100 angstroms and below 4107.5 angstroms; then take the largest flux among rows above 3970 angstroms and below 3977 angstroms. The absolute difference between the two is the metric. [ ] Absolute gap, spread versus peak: 4.74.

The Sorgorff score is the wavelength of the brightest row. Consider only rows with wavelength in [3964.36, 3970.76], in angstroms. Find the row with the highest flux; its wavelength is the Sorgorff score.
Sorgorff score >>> 3964.82 angstroms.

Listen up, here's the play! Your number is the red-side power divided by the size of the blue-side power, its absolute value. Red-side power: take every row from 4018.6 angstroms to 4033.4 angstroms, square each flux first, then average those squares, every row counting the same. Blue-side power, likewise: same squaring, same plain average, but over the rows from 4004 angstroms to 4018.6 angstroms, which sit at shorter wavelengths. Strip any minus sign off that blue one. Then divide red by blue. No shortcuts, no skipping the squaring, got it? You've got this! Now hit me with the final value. 1.02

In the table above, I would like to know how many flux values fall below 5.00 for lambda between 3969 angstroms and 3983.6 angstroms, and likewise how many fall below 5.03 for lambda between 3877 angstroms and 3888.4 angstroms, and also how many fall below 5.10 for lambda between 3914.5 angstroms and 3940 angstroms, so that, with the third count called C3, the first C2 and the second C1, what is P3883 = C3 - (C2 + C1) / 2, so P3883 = 16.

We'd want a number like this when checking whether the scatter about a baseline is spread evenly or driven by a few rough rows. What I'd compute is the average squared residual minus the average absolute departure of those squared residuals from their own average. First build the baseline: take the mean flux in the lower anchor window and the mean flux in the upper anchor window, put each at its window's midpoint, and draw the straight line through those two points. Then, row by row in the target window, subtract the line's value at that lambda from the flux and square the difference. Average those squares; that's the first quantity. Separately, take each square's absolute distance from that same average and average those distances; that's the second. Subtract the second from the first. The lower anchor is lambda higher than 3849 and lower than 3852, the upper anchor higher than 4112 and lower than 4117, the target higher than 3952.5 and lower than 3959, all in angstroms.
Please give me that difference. 0.05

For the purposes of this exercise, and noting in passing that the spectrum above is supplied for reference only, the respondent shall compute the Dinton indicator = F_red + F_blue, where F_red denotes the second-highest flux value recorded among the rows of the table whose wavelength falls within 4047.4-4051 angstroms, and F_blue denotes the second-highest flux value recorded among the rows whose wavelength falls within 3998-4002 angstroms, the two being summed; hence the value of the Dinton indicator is 10.2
